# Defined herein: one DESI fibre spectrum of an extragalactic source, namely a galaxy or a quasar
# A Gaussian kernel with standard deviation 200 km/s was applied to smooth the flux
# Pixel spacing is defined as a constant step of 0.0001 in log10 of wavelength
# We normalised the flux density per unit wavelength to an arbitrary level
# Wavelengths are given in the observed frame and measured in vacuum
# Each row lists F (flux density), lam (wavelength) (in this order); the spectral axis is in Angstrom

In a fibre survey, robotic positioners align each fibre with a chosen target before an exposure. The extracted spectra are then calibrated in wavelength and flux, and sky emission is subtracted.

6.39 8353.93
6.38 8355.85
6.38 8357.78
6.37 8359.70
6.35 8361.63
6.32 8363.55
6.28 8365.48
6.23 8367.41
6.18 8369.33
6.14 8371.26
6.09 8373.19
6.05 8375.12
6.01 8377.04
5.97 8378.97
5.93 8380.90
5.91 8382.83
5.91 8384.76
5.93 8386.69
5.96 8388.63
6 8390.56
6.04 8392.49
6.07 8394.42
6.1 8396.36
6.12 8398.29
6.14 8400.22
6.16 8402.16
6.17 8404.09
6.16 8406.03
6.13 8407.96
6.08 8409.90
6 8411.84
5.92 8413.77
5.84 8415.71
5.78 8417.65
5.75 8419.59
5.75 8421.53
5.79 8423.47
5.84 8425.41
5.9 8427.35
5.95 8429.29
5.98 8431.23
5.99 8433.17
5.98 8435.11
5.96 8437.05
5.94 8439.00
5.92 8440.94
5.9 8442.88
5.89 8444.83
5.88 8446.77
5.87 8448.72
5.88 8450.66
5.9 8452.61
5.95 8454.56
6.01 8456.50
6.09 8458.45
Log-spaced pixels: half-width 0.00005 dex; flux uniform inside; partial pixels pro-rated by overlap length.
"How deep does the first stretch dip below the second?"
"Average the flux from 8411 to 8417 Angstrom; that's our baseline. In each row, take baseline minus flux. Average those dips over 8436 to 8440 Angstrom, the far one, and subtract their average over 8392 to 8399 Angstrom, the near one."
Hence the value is 0.13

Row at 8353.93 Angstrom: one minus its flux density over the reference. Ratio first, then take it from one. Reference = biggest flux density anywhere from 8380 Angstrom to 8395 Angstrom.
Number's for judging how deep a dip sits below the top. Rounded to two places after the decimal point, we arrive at -0.05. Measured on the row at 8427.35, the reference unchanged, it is 0.03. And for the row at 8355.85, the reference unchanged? -0.05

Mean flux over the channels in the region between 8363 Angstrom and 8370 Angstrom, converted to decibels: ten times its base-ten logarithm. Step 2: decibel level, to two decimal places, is 7.96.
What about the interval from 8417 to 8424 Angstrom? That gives 7.61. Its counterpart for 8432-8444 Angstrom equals 7.74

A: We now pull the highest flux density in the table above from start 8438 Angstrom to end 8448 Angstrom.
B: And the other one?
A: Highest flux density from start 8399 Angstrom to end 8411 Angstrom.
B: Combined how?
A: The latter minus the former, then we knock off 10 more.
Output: -9.77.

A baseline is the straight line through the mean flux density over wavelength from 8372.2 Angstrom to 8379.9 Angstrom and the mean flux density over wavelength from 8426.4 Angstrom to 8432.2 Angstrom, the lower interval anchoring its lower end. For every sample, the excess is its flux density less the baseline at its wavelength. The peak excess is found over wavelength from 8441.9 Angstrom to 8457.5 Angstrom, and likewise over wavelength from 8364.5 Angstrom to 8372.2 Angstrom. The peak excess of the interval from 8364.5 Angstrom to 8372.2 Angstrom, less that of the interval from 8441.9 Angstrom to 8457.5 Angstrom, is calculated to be 0.12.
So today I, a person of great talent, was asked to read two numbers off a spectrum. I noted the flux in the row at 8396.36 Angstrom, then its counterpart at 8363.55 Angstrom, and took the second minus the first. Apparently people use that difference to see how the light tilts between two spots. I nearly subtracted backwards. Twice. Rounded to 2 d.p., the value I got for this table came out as 0.22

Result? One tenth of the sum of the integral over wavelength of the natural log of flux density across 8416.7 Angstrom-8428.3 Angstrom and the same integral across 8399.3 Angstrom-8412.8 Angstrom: 4.5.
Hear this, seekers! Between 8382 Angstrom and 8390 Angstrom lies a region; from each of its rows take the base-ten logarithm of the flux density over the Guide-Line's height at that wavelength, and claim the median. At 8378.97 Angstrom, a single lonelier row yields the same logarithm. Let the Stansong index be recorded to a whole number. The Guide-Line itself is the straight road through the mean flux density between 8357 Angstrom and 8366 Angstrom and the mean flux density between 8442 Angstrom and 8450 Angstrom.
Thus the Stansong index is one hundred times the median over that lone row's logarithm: 106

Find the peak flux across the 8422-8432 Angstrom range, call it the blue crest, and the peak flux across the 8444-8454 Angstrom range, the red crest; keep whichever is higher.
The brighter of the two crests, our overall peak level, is 5.98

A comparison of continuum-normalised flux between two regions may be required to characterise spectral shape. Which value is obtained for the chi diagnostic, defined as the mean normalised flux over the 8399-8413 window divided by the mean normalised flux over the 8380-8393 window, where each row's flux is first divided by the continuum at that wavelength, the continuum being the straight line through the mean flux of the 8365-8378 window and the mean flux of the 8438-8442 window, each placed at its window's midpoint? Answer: 1.04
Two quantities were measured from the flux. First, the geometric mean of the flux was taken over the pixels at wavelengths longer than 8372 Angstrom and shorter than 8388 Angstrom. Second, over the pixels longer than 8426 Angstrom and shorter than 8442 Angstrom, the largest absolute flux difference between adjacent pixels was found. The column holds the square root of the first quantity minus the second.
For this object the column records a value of 2.39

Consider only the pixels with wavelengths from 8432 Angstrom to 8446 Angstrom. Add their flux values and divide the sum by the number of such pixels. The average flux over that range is 5.94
